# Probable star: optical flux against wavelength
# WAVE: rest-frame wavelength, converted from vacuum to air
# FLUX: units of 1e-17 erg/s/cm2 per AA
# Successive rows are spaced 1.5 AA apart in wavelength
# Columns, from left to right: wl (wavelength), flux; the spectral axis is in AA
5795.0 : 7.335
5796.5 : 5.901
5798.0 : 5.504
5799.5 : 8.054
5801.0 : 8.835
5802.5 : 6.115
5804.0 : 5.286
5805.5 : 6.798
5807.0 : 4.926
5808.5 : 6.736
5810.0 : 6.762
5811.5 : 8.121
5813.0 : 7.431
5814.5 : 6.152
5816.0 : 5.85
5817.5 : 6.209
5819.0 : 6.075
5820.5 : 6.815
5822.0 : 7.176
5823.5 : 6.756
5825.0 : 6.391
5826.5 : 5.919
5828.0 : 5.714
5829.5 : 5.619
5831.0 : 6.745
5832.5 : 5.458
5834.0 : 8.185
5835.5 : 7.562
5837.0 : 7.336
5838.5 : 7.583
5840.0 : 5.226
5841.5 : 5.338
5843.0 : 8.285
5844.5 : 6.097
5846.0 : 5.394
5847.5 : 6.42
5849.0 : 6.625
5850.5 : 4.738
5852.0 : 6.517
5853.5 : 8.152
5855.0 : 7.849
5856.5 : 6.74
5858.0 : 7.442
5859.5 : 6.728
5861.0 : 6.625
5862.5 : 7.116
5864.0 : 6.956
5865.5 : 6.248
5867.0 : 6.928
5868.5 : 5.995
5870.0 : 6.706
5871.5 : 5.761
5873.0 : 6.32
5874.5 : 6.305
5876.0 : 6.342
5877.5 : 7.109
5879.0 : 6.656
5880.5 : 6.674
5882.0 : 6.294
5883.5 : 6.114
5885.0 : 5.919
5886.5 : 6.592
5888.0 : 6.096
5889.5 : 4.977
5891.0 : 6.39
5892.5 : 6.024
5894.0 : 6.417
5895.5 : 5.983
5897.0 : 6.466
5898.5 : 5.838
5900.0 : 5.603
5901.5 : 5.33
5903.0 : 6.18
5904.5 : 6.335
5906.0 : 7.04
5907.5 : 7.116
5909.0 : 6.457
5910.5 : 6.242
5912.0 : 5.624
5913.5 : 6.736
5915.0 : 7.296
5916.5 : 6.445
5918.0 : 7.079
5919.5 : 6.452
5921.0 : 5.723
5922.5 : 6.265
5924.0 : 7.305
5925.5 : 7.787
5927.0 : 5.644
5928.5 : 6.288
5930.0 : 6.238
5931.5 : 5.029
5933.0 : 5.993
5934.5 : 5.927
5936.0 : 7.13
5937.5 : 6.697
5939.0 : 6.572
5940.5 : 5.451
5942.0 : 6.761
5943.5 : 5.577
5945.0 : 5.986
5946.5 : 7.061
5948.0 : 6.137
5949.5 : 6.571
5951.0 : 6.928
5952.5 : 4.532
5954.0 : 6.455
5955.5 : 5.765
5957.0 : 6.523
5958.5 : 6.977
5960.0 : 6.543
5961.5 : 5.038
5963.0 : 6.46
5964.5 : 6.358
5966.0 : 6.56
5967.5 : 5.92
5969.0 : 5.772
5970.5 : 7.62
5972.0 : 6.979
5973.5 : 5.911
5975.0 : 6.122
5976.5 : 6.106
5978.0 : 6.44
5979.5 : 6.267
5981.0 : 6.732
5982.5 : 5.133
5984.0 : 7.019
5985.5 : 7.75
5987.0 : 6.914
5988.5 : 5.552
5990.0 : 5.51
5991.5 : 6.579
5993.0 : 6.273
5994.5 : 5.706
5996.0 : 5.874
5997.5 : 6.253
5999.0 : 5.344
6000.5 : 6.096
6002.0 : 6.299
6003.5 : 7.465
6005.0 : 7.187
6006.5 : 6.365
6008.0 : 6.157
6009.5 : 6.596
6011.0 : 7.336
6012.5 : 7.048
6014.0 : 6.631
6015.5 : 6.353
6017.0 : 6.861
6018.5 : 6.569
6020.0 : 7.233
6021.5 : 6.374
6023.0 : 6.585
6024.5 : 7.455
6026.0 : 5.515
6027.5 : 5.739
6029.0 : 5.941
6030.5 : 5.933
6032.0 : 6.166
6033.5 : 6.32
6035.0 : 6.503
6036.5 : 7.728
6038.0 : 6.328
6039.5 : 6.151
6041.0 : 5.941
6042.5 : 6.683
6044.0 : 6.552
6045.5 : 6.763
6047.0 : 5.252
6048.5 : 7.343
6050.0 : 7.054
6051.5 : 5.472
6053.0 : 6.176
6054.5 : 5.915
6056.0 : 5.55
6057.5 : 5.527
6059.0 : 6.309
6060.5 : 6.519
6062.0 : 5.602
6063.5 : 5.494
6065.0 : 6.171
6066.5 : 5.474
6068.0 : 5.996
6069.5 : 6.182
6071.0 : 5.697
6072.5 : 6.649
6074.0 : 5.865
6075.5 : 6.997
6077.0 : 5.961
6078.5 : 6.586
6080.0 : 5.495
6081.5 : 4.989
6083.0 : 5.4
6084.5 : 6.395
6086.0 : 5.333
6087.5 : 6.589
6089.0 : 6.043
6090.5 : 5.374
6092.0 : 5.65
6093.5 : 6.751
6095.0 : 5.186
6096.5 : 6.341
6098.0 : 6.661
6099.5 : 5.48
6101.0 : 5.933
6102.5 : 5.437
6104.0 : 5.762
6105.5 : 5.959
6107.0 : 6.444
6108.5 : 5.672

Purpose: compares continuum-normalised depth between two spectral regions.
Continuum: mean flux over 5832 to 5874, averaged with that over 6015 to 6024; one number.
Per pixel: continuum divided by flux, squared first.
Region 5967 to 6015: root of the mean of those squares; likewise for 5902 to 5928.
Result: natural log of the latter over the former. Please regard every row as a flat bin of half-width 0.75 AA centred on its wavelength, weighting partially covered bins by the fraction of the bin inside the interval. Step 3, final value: -0.029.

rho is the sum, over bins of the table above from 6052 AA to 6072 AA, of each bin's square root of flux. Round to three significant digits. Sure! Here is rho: 31.5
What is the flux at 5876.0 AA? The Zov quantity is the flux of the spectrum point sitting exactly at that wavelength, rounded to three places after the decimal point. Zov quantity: 6.342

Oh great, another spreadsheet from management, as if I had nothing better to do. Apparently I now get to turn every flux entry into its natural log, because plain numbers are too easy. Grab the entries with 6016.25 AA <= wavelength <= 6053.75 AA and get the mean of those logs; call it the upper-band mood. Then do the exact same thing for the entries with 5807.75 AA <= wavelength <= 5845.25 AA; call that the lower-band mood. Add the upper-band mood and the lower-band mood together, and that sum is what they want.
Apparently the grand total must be 3.74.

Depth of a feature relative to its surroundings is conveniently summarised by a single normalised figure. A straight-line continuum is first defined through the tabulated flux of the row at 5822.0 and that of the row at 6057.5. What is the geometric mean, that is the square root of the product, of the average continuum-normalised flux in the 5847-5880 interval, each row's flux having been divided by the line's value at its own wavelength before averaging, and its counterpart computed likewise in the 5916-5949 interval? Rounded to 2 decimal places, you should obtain 0.98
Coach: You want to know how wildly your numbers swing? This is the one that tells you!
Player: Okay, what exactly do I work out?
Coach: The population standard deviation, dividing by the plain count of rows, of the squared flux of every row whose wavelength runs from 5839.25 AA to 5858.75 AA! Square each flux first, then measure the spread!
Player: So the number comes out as 14.7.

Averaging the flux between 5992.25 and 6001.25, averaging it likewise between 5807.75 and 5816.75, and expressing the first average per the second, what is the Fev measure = 0.87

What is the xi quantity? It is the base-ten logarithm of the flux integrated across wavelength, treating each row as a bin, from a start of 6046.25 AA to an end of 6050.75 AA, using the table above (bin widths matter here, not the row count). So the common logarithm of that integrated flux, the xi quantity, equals 1.5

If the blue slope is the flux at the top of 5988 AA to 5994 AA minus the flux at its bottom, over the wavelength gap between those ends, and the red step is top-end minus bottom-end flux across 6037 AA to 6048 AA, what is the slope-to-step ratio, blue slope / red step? -0.15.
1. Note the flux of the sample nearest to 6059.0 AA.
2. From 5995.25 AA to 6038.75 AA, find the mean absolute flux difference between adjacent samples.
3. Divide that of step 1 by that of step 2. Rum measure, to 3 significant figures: 11.1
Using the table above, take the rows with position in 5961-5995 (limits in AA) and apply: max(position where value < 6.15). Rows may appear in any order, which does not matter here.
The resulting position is 5994.5 AA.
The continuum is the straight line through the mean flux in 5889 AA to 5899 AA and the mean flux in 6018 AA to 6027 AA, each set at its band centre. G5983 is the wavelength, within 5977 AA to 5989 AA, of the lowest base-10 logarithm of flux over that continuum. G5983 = 5982.5 AA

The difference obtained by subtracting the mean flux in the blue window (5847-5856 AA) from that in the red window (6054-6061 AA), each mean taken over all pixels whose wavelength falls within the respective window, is -0.8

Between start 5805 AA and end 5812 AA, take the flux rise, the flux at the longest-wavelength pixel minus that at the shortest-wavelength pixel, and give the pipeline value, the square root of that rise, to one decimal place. 1.2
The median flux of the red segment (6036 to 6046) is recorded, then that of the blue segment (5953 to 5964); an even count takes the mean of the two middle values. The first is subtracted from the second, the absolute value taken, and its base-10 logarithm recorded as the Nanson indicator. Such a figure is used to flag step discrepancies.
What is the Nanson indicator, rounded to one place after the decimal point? -1.0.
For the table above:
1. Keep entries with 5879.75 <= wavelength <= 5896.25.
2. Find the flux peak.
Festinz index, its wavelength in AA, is 5880.5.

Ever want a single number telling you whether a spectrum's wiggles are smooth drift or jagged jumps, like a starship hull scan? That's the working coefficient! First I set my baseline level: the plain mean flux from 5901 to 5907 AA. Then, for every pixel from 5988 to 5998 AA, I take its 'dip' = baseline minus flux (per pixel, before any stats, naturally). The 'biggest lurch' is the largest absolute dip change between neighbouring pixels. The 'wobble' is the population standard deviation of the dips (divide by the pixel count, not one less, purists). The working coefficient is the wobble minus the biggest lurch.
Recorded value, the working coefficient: -0.69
